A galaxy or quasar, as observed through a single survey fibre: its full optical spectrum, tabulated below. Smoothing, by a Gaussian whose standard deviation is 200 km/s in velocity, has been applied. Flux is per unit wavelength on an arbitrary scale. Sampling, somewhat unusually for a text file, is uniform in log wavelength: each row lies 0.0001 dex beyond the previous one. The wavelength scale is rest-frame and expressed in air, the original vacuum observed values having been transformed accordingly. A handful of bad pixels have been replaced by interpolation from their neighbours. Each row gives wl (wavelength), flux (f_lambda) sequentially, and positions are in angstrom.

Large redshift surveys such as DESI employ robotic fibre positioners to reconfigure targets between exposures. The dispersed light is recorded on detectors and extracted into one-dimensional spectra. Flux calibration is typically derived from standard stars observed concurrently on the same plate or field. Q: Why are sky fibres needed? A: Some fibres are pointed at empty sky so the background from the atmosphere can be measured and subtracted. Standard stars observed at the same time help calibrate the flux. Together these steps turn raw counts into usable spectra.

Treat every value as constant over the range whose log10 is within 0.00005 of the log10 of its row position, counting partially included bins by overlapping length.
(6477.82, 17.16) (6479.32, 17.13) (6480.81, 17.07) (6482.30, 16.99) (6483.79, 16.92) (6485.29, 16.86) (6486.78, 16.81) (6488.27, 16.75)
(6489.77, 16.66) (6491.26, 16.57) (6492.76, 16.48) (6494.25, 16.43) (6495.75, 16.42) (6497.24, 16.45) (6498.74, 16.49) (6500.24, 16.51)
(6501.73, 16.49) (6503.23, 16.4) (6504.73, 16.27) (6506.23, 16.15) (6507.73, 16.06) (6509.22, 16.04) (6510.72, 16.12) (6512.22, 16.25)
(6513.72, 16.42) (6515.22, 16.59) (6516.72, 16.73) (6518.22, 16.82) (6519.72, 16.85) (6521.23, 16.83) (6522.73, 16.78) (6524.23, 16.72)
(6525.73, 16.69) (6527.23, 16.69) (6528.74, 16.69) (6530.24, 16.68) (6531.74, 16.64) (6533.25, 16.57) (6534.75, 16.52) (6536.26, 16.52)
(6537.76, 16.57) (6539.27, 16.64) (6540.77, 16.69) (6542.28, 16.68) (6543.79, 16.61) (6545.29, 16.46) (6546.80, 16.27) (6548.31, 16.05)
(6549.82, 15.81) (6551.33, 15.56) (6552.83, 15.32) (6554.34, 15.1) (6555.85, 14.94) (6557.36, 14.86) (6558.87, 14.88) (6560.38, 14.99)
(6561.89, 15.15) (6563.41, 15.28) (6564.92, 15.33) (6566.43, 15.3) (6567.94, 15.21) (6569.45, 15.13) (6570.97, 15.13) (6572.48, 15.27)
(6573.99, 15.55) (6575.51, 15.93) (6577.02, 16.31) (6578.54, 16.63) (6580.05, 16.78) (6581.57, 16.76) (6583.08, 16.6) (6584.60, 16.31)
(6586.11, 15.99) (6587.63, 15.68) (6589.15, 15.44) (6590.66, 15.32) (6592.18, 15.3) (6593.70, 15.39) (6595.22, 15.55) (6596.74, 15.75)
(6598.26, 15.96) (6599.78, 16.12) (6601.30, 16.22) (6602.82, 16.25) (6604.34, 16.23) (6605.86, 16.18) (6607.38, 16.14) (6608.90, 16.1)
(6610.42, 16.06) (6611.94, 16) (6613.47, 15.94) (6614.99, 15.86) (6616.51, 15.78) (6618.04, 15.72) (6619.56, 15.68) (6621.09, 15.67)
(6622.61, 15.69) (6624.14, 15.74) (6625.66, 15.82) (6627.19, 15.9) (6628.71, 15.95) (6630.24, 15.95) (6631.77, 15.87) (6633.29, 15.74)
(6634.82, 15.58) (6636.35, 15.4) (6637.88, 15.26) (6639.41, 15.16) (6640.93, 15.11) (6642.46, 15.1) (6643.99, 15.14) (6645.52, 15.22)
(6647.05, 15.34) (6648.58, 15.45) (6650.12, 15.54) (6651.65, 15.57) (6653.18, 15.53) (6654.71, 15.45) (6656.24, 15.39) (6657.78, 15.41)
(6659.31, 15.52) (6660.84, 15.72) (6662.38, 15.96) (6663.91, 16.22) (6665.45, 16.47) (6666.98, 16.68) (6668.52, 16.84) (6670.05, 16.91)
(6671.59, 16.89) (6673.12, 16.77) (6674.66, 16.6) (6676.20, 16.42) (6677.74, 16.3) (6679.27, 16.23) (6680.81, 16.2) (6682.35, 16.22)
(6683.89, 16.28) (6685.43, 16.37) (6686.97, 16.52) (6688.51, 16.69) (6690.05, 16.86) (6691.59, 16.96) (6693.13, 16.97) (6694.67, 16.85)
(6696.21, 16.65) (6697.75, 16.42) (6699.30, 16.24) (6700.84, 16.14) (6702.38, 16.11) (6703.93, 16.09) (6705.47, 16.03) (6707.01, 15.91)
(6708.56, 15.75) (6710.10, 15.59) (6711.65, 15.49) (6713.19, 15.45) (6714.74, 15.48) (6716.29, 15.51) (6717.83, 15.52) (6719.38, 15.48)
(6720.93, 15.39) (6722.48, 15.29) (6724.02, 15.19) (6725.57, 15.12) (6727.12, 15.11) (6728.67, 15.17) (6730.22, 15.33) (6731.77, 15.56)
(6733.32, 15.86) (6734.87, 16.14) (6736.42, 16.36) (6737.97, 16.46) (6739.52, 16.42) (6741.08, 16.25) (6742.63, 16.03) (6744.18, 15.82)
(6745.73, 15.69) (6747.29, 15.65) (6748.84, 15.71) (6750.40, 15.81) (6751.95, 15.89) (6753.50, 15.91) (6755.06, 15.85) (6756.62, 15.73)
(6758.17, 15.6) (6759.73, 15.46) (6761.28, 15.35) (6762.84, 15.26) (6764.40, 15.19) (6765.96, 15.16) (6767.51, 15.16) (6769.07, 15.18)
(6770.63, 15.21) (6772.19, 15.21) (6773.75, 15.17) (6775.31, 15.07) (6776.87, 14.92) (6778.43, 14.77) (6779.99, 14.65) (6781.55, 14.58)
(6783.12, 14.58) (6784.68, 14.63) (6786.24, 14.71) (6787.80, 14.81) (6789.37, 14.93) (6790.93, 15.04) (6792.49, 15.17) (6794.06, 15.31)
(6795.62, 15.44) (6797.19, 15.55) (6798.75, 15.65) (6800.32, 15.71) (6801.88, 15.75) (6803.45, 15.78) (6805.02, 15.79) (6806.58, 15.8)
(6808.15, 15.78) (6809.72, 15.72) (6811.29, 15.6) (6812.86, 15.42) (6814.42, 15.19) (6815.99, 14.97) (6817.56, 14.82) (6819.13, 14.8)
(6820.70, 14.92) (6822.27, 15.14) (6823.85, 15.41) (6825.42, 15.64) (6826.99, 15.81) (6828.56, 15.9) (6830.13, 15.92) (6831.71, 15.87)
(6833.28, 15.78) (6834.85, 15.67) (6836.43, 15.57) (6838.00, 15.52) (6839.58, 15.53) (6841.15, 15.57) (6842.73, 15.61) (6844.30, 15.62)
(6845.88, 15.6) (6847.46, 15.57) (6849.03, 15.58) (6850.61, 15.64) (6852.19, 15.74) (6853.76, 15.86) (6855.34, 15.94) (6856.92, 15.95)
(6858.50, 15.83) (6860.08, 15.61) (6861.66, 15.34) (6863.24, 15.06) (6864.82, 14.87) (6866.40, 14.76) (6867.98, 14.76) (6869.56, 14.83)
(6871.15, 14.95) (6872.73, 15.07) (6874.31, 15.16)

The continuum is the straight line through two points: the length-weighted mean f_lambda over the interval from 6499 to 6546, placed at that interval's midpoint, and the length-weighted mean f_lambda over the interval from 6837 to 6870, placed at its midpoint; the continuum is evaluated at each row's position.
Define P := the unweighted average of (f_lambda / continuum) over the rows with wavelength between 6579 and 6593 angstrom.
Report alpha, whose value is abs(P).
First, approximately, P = 0.981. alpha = 0.98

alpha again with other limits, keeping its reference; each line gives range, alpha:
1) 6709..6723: 0.97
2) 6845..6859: 1.02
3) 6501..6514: 0.98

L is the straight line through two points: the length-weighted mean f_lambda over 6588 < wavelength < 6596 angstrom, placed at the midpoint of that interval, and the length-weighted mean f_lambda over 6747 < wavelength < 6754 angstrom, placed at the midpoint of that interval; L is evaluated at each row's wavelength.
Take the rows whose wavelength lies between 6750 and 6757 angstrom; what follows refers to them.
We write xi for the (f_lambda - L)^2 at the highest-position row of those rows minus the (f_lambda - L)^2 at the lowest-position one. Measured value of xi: 0.0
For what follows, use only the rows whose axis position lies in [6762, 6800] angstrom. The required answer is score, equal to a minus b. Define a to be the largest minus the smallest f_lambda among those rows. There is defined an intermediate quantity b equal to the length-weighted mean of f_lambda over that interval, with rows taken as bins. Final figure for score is -14.0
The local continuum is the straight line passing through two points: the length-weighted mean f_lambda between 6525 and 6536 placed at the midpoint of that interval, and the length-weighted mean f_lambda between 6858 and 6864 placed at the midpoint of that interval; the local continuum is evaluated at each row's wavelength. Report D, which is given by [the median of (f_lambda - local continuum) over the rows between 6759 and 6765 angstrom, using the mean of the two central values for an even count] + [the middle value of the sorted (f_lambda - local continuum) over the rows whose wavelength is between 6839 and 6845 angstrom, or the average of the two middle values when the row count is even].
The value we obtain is -0.4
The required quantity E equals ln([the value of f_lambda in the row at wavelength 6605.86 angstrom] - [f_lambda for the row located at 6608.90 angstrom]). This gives -2.5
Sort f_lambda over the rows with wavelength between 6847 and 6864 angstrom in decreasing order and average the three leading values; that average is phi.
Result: 15.9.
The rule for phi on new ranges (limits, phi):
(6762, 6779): 15.2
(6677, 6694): 16.9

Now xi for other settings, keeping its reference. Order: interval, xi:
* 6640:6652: -0.2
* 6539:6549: -1.3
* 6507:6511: 0.1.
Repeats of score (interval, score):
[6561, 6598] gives -14.1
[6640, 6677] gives -14.1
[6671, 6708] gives -15.4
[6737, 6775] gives -14.3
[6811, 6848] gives -14.4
